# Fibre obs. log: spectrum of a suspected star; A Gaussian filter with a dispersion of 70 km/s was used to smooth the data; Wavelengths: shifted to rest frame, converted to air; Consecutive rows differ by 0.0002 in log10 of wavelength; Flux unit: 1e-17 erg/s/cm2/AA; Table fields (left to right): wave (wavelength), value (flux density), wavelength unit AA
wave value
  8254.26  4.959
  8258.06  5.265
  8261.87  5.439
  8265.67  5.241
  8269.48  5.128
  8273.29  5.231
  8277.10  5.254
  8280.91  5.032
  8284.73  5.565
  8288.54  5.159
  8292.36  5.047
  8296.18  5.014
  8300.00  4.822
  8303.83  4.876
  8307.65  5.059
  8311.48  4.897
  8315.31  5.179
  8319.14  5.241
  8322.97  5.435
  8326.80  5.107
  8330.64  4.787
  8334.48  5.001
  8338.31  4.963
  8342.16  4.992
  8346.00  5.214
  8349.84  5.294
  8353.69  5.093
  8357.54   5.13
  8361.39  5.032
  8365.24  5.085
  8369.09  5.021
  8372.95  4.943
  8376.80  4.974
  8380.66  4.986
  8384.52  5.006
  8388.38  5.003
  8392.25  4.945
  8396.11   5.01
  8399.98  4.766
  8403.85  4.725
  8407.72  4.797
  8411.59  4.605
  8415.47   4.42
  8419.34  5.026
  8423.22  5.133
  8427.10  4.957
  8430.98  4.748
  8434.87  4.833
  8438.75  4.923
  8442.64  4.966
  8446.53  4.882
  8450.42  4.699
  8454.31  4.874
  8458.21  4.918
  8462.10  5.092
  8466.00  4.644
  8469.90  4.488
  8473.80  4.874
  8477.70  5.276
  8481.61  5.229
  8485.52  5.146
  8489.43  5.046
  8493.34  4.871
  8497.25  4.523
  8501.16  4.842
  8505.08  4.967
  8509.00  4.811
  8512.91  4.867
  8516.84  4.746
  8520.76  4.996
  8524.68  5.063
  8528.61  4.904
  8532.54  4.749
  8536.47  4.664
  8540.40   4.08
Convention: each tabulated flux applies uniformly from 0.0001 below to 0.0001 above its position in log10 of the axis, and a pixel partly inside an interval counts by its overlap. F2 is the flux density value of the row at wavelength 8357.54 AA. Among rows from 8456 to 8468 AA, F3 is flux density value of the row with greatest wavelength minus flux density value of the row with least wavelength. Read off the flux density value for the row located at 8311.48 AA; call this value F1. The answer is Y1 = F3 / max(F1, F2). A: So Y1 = -0.05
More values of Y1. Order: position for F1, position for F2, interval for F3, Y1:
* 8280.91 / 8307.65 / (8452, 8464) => 0.04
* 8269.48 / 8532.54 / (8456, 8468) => -0.05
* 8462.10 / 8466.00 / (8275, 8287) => 0.06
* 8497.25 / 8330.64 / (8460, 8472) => -0.13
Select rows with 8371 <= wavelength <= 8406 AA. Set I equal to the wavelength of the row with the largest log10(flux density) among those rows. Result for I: 8396.11 AA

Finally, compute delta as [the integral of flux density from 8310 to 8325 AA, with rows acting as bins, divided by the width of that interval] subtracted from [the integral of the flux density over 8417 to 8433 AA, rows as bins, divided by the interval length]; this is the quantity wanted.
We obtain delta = -0.25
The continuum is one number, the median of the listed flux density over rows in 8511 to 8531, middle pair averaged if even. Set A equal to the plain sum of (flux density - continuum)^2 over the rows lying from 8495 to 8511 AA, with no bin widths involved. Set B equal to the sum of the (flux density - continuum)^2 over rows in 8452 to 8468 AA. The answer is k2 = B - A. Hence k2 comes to -0.1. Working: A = 0.16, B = 0.10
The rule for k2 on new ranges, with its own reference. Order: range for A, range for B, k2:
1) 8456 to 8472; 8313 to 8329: 0.2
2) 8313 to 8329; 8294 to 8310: -0.5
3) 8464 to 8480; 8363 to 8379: -0.3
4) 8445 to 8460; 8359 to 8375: 0.0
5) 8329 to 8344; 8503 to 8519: 0.0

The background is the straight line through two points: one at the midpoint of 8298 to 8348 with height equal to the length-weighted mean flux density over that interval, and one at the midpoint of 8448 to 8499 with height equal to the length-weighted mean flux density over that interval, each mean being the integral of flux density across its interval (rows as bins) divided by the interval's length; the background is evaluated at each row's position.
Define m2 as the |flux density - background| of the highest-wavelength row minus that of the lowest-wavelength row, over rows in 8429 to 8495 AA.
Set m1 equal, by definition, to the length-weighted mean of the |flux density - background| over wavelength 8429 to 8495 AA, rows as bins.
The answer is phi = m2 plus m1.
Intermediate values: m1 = 0.159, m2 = -0.18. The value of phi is -0.02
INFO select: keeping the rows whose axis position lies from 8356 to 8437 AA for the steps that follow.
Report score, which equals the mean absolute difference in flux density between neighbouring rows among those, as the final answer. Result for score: 0.12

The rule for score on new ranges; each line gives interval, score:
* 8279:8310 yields 0.22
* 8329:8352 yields 0.12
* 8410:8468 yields 0.19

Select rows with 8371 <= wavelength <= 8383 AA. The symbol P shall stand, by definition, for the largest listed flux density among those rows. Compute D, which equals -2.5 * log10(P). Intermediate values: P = 4.986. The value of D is -1.74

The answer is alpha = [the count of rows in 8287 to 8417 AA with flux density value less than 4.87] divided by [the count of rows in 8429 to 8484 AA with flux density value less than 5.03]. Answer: 0.64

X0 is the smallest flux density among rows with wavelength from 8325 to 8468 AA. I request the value 4.42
